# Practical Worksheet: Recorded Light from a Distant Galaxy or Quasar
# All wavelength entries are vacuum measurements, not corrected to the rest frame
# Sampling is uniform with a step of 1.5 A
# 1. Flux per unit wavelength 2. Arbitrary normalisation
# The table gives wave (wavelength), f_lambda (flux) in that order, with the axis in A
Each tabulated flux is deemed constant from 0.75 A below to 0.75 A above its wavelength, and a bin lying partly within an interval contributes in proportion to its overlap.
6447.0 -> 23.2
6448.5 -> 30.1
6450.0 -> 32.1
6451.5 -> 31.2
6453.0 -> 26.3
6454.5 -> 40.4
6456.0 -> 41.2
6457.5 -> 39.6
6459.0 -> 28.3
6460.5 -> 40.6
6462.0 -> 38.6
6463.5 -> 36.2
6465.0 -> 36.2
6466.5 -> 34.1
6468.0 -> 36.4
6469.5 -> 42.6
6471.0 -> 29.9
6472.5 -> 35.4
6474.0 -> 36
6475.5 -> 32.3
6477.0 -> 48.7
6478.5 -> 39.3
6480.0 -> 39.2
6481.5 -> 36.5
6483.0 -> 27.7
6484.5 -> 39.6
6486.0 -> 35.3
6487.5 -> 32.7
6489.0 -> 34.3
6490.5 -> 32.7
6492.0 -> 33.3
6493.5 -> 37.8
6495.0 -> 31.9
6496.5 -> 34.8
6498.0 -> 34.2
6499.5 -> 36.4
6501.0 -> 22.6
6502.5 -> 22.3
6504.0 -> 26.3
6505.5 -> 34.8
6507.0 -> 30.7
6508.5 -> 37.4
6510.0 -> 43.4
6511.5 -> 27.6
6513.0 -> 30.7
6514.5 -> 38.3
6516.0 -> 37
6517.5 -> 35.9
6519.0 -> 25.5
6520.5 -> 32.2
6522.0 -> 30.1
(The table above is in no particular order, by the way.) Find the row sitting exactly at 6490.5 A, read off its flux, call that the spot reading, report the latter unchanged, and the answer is 32.7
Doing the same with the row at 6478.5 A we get 39.3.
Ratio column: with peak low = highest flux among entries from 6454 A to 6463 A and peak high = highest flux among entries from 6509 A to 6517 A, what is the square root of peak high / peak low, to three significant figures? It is 1.03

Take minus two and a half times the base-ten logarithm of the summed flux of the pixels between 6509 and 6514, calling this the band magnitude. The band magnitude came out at -5.02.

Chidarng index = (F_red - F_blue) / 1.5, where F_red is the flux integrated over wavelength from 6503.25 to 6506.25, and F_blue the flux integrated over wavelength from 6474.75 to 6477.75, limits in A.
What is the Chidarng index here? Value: -20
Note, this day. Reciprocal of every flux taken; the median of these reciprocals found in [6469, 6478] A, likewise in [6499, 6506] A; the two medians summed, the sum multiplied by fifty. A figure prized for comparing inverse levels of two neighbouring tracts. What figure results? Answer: 3.30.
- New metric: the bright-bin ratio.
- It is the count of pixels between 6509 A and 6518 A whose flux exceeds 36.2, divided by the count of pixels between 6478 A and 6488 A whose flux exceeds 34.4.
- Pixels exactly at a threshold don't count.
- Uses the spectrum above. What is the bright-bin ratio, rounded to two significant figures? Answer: 0.60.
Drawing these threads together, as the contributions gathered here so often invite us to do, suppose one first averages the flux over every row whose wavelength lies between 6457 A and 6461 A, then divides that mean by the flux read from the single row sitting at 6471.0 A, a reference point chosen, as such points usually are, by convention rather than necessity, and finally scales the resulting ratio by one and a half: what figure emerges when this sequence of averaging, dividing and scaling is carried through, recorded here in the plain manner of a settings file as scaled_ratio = 1.8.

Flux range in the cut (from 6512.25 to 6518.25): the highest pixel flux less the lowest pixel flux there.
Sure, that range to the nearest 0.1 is 7.6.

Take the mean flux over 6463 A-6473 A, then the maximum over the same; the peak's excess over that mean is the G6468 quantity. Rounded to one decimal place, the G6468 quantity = 6.8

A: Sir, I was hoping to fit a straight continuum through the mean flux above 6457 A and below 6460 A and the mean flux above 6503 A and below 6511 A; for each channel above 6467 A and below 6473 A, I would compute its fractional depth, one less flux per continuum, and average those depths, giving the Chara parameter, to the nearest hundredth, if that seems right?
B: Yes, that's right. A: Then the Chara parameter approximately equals -0.06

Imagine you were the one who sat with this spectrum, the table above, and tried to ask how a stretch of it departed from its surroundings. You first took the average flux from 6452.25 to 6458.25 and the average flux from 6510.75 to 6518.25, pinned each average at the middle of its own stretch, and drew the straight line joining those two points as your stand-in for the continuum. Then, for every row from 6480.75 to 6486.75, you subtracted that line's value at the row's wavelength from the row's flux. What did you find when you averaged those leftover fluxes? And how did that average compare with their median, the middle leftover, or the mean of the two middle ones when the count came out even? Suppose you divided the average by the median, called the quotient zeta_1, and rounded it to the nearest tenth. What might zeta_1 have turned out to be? -1.5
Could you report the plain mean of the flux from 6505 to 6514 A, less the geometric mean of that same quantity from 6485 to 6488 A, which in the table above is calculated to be 0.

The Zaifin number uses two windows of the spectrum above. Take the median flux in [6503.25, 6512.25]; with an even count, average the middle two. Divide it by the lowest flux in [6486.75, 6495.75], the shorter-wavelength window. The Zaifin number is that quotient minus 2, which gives -0.97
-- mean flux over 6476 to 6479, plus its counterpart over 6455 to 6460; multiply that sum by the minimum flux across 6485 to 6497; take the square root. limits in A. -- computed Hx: 50.6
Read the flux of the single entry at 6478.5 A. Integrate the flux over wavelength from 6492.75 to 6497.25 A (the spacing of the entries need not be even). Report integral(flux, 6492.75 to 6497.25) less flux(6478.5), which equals 117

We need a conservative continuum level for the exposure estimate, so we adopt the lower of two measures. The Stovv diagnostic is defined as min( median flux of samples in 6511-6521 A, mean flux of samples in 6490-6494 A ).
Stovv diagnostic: 32.2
